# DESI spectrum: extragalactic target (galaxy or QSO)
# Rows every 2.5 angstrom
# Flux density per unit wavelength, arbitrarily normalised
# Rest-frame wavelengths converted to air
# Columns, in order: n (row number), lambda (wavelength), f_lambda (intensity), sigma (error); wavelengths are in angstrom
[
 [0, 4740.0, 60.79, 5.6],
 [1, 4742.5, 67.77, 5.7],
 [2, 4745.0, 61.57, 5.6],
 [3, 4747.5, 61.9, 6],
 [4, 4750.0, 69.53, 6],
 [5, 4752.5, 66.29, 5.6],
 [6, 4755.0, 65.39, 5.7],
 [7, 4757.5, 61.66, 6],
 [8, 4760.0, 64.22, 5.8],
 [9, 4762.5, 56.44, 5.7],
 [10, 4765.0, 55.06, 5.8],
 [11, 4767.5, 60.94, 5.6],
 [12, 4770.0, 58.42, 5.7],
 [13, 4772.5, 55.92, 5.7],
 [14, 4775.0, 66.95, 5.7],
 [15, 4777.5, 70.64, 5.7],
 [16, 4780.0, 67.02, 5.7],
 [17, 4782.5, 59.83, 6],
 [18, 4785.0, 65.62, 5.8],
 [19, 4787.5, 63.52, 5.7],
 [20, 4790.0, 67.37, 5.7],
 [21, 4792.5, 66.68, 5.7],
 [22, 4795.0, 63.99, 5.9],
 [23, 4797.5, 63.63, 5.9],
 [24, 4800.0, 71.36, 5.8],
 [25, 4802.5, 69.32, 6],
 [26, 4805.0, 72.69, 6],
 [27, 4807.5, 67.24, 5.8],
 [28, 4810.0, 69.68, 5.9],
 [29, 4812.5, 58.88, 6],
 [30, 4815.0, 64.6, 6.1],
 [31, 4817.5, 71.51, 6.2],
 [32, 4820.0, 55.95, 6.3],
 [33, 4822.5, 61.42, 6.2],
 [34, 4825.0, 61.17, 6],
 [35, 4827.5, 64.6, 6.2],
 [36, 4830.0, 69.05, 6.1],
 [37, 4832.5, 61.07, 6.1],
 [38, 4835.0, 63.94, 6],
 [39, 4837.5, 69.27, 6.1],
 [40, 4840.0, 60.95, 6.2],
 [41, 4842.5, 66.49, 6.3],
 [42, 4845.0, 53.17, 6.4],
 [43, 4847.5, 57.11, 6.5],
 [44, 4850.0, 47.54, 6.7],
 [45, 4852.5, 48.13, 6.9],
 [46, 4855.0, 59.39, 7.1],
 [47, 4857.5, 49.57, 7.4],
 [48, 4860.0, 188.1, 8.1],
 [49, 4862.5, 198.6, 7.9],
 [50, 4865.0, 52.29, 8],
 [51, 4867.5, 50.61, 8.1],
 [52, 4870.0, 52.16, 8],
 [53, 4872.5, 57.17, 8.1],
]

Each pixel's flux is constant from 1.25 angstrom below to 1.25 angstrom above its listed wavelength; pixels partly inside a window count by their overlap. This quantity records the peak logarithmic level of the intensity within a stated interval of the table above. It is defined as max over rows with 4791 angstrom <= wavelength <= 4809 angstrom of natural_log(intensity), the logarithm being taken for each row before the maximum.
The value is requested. 4.29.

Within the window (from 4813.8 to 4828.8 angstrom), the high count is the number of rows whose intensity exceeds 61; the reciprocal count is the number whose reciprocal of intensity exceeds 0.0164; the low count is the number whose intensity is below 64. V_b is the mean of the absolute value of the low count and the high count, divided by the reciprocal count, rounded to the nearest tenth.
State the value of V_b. 4.0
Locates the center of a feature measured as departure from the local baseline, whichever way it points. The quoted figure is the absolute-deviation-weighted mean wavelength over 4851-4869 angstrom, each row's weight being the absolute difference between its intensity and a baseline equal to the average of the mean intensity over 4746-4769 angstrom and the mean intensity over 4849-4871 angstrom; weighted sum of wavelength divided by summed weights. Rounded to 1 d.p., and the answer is 4860.8 angstrom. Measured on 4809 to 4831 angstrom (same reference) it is 4820.1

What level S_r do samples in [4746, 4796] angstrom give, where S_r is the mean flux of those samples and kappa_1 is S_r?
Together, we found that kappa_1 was 63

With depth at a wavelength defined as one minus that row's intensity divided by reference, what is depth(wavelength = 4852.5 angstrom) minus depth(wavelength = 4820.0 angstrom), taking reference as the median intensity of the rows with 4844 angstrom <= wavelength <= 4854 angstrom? 0.15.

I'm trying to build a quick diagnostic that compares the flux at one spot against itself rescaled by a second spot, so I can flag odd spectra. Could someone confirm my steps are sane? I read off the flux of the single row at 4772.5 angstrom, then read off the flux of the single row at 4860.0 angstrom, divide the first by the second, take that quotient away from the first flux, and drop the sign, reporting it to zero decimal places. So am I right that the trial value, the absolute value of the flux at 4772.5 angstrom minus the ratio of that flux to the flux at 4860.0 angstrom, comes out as 56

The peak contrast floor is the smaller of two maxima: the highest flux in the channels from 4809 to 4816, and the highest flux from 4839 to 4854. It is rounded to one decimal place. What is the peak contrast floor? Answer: 66.5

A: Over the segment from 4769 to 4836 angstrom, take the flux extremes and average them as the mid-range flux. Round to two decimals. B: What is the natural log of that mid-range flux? 4.16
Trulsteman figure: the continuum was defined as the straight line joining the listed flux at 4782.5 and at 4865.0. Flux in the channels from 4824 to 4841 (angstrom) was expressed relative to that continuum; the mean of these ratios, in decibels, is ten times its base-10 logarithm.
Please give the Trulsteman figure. 0.66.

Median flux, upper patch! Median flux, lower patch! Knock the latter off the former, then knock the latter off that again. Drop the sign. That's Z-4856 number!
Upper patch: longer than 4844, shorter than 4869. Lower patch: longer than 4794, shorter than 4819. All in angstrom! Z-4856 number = 84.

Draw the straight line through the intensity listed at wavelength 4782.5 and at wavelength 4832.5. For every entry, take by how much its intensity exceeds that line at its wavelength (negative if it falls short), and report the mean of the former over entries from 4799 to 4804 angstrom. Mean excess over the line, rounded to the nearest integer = 10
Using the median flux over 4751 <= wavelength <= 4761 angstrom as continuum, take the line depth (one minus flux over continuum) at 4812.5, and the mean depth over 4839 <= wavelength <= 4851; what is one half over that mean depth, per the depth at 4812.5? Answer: 46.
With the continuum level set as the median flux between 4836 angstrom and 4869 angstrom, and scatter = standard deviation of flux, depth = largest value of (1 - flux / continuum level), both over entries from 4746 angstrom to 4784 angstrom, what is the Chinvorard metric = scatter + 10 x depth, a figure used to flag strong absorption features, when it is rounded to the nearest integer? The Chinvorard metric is 5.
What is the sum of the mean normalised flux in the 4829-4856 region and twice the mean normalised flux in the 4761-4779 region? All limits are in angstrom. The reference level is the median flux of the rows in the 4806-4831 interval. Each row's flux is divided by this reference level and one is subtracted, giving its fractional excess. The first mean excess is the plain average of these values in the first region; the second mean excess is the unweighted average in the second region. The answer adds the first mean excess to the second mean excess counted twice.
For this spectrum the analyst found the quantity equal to -0.20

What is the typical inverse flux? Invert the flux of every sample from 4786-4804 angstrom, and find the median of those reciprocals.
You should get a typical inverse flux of 0.0150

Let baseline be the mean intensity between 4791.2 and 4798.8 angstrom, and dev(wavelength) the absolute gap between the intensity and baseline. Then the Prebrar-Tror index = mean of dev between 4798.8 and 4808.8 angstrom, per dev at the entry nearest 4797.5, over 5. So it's 0.9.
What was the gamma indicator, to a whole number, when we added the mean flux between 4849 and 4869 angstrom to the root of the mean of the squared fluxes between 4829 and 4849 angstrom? 150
